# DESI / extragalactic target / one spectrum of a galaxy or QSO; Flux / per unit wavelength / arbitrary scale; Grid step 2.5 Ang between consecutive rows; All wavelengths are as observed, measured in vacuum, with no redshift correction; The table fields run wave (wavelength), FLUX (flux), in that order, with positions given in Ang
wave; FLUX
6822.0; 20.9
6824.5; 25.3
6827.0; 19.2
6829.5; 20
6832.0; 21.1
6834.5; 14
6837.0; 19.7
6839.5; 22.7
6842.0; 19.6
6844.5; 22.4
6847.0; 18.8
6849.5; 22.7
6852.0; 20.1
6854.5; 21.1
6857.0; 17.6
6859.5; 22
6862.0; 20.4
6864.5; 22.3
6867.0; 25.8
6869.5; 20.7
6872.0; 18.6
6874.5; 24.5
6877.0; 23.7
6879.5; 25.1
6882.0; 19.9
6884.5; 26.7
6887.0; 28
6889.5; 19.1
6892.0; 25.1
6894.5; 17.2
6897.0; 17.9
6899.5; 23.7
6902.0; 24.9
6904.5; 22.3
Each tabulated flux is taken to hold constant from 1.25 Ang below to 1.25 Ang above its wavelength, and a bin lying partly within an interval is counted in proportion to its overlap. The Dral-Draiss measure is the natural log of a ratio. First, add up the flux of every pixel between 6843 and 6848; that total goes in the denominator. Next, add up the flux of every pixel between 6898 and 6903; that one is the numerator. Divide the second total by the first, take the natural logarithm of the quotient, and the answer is 0.17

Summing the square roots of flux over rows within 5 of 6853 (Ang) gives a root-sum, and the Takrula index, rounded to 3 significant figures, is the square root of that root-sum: 4.25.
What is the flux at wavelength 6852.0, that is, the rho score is 20.1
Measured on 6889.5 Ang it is 19.1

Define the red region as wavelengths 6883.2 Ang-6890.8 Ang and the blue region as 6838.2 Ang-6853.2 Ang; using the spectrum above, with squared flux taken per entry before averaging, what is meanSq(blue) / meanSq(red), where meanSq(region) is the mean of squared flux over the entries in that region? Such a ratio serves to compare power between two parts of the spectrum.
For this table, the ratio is 0.72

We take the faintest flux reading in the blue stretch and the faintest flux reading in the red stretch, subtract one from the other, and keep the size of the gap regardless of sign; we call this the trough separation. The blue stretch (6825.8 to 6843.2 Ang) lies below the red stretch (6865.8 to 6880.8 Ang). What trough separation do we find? 4.6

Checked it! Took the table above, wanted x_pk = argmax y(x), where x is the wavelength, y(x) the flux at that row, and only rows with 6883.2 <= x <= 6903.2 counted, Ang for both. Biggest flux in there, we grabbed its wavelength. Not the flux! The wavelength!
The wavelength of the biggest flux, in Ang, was 6887.0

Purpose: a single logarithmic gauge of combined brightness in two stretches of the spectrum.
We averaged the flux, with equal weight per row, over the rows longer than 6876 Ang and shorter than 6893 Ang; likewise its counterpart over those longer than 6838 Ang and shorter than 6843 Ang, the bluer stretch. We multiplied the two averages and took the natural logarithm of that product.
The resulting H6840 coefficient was 6.227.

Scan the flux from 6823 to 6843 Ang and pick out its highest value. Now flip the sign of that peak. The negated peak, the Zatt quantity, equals -25.3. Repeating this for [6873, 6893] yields -28.0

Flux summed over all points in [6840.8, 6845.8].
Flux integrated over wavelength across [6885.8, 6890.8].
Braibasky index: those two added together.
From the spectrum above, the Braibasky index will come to 160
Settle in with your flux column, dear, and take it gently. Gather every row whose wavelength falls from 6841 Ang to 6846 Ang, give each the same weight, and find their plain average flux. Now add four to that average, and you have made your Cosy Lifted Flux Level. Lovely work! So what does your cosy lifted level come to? 25.0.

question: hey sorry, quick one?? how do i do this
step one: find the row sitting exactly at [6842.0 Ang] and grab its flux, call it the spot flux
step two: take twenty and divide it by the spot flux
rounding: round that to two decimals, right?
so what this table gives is 1.02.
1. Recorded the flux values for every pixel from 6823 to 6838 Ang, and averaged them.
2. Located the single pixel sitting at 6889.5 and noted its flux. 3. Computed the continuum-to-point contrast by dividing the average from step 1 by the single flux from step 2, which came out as 1.04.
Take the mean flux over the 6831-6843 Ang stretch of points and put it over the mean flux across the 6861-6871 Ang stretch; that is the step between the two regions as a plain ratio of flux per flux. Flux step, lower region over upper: 0.871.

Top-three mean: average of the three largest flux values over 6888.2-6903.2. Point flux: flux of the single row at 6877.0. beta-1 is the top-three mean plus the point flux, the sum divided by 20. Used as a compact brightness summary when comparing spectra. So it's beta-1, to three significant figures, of 2.41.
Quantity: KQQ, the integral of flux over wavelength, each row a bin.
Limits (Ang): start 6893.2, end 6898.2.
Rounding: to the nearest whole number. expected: 88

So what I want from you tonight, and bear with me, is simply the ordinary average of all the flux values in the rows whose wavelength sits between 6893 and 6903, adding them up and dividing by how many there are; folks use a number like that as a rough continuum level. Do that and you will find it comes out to 20.9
